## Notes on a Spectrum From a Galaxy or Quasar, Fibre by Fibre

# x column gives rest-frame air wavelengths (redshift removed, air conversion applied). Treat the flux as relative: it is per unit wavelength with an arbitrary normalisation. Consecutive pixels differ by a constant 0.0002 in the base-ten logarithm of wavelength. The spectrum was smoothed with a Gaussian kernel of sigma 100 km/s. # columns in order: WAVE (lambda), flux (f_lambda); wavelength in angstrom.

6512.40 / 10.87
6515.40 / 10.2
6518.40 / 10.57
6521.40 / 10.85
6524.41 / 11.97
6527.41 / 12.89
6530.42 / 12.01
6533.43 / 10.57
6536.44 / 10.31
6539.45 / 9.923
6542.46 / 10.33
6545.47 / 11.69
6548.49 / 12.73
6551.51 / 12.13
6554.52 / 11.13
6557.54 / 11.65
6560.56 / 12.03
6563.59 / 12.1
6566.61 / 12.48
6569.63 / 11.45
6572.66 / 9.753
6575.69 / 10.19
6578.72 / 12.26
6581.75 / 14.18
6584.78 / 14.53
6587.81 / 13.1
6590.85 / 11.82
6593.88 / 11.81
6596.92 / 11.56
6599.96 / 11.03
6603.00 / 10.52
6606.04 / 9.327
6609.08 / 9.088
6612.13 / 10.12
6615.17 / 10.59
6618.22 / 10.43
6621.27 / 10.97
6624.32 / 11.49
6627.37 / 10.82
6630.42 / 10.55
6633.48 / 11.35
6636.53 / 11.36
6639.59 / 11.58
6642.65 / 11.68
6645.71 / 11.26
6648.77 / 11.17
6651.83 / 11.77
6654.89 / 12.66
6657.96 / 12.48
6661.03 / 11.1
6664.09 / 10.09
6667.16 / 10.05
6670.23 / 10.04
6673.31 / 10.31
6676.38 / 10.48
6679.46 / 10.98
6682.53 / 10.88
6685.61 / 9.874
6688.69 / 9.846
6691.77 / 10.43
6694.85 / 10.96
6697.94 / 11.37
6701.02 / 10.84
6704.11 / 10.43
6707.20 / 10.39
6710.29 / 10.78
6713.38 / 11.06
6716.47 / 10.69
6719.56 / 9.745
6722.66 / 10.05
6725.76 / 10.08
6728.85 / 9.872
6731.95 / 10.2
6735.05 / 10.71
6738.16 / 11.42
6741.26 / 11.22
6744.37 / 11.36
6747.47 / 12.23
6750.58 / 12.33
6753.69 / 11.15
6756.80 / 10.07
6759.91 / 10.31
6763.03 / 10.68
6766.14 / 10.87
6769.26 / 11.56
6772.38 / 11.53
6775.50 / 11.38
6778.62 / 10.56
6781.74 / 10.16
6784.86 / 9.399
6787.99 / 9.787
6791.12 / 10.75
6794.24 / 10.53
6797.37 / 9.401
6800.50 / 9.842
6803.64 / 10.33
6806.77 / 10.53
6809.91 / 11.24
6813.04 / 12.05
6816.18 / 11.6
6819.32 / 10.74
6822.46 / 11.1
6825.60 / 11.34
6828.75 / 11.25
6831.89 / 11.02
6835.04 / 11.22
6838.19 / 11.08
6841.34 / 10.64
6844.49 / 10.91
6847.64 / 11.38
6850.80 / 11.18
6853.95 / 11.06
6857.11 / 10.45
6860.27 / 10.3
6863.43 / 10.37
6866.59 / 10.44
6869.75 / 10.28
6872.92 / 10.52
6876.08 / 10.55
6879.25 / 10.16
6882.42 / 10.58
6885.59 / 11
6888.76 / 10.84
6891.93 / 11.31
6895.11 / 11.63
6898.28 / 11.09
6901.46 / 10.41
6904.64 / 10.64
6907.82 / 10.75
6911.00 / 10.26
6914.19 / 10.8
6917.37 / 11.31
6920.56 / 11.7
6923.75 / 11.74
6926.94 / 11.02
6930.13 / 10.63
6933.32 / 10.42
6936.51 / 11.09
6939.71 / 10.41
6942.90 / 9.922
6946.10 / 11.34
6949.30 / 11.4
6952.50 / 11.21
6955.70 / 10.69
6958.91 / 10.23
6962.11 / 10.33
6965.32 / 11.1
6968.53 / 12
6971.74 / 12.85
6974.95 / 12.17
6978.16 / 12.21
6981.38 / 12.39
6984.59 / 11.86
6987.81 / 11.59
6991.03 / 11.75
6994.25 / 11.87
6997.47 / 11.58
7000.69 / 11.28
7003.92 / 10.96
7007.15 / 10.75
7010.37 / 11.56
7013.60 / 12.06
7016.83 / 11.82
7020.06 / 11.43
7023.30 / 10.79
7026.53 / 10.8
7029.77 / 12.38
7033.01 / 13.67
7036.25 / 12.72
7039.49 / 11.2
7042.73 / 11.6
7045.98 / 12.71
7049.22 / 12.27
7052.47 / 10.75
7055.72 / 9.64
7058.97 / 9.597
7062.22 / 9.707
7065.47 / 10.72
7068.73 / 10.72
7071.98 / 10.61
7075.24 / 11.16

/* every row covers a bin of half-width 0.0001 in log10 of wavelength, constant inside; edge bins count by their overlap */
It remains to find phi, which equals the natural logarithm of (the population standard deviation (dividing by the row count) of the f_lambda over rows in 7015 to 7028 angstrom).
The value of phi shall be -0.83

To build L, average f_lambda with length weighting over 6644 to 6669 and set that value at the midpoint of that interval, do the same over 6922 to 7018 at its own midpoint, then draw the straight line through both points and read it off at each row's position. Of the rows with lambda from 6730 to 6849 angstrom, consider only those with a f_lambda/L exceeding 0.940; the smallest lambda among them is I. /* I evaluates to 6735.05 angstrom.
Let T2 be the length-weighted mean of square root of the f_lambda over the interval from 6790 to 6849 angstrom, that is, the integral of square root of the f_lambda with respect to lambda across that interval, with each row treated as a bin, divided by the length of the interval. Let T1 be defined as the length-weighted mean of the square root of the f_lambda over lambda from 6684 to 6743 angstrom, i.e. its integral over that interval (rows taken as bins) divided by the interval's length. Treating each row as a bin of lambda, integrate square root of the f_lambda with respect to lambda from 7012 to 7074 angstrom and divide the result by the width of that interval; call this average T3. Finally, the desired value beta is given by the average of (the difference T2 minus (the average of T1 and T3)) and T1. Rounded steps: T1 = 3.24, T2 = 3.30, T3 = 3.36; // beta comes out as 1.62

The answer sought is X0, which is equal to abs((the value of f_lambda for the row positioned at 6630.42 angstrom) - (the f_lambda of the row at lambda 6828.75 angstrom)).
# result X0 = 0.70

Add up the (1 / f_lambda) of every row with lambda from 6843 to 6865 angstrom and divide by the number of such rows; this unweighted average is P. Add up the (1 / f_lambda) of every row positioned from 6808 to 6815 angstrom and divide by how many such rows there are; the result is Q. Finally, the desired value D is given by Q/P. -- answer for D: 0.93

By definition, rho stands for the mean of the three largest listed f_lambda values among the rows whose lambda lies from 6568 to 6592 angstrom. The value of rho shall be 13.9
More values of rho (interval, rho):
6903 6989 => 12.5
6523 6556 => 12.6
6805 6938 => 11.8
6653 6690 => 12.1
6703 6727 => 10.8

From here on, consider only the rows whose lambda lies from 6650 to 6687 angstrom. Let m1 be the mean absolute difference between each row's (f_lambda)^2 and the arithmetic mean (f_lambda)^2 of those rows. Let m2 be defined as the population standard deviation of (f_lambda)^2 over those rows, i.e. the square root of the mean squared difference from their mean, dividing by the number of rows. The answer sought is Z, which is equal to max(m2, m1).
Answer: 20.6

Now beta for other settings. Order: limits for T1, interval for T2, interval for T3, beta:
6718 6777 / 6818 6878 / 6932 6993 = 1.63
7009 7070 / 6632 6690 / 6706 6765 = 1.68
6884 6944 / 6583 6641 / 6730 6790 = 1.67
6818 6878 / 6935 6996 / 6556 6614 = 1.66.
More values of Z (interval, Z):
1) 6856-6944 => 10.2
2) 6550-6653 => 26.7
